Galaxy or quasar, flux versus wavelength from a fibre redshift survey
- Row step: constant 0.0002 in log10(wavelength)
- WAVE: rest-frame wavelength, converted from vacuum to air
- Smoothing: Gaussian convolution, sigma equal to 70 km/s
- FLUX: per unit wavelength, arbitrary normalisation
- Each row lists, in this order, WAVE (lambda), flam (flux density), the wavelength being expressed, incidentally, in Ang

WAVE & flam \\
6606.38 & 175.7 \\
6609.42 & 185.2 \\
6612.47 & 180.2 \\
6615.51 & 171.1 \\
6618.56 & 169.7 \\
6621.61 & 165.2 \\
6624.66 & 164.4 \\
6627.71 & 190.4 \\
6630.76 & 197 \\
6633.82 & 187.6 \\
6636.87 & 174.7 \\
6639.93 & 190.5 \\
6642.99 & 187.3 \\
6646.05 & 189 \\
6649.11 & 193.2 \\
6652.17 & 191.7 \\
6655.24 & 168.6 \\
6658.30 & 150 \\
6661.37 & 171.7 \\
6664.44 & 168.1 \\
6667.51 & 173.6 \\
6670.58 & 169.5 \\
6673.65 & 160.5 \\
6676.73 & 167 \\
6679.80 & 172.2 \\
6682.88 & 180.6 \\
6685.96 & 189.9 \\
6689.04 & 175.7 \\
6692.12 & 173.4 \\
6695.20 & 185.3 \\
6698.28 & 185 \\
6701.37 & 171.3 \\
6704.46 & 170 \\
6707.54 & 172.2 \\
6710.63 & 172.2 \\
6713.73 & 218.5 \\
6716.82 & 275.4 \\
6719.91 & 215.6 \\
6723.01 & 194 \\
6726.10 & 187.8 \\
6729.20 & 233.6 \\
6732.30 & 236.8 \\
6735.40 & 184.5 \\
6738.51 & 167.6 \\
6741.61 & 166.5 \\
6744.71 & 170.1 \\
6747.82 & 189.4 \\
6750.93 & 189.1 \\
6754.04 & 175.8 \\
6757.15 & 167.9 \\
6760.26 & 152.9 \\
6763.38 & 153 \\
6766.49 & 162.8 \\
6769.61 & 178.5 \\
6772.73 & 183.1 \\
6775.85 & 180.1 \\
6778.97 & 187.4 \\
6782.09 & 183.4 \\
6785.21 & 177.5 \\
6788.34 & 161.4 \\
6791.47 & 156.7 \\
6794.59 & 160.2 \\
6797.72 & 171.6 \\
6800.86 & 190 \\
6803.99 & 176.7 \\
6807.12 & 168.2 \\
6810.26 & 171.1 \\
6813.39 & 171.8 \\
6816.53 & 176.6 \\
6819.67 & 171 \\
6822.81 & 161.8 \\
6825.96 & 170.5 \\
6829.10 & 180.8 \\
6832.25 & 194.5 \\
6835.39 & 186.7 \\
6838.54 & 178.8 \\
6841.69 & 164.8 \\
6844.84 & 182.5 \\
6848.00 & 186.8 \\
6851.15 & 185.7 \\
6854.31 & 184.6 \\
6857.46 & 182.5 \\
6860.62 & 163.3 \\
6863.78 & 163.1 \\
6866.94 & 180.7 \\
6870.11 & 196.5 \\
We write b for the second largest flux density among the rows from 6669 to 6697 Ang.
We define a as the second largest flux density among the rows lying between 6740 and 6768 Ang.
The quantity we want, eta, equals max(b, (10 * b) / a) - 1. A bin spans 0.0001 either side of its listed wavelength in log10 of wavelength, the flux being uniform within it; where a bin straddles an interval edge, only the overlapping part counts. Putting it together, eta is 184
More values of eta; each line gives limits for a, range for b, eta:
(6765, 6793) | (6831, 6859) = 186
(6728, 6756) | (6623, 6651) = 192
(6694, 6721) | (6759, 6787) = 182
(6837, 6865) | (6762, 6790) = 182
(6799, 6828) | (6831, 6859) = 186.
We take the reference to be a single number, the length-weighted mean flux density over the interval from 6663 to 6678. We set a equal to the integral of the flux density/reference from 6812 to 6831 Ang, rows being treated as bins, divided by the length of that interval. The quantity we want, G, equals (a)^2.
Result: 1.06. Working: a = 1.03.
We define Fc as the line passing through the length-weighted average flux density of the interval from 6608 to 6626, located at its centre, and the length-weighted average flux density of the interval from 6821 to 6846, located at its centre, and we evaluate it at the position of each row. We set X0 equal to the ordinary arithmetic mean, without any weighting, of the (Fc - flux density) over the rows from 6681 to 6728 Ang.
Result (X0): -17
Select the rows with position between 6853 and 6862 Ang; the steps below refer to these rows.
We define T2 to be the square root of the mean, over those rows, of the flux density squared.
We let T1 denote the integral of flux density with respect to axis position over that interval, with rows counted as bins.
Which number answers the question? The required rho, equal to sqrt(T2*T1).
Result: 531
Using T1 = 1593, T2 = 177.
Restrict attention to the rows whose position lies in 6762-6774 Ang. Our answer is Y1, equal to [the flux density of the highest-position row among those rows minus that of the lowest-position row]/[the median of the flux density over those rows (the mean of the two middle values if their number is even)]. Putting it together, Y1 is 0.18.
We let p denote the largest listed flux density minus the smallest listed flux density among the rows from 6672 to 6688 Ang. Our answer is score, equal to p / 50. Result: 0.6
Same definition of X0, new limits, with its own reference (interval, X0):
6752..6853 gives 3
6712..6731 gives -46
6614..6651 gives -9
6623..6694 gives -4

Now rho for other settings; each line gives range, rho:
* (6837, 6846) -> 526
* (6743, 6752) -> 548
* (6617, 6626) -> 499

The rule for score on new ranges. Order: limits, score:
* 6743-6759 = 0.4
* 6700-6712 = 0.0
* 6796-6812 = 0.4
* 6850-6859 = 0.1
